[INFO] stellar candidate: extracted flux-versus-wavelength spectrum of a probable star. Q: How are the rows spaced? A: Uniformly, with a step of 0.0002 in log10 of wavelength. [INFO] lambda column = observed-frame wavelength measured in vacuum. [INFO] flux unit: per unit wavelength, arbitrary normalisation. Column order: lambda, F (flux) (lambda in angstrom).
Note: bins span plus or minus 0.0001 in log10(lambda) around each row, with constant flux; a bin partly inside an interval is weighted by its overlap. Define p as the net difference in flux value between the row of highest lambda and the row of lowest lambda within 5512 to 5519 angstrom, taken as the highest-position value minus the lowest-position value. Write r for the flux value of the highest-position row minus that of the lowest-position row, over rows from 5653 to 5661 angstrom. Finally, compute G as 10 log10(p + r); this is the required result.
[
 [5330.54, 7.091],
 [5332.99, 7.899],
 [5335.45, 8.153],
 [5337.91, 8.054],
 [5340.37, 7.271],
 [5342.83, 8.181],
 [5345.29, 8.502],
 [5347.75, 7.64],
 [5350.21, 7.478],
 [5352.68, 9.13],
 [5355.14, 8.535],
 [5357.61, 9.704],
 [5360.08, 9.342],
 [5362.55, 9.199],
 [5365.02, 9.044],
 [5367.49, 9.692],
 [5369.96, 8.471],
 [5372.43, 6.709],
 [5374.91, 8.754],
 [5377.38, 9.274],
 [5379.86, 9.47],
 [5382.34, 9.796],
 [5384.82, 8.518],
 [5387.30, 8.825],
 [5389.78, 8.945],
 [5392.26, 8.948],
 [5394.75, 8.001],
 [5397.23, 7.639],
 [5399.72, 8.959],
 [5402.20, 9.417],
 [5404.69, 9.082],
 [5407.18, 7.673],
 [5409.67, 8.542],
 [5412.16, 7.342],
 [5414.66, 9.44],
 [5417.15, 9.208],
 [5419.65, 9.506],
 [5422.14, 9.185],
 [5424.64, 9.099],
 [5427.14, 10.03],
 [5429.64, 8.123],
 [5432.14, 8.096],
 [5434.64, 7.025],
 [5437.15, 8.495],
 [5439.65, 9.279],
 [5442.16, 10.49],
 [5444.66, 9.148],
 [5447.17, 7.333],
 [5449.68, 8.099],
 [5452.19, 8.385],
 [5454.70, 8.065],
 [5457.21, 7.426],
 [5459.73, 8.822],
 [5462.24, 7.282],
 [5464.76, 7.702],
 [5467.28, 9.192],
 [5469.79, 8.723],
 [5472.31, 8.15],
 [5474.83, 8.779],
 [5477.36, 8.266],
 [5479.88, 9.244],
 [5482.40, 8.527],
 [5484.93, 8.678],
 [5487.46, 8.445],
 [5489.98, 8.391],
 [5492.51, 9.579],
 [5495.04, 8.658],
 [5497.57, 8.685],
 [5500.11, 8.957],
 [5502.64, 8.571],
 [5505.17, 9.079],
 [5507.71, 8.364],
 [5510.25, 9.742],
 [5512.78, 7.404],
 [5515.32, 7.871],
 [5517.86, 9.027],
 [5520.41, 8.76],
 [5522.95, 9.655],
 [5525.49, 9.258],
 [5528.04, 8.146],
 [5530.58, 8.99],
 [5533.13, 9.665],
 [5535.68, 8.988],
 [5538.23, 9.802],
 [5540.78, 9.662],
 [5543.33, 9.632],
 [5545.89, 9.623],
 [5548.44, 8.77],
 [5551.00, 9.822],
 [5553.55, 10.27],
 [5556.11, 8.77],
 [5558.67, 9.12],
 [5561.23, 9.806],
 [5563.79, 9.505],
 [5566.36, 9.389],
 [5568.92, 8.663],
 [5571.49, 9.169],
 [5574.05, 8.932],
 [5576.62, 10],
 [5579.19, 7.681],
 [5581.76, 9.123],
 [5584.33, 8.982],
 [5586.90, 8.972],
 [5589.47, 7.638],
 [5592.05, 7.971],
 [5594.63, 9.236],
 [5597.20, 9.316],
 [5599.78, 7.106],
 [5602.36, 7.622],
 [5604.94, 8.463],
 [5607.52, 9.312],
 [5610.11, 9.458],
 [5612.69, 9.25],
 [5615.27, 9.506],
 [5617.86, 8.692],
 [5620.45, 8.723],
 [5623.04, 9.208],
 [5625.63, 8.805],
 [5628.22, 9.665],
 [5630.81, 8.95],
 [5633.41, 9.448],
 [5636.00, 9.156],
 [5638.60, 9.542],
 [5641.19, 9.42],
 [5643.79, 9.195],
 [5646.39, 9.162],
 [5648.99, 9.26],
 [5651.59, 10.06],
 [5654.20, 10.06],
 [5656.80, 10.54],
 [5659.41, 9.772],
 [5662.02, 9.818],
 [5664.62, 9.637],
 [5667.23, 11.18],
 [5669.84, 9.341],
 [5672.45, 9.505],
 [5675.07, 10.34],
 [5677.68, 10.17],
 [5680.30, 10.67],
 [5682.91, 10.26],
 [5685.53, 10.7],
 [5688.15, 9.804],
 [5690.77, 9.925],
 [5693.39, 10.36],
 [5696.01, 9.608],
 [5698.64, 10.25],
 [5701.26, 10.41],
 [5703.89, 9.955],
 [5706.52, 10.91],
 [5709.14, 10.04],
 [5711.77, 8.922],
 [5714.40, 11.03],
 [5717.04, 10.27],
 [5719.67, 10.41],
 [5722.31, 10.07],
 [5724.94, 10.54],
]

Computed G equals 1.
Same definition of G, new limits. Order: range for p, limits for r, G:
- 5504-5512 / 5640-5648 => -4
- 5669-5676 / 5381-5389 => -16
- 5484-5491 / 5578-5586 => 0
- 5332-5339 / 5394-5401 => 0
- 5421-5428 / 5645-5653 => 2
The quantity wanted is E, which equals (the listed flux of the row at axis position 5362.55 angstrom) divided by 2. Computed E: 4.60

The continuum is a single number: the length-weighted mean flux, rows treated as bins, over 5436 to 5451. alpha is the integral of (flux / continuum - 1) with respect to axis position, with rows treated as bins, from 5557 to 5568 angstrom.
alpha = 0.7 angstrom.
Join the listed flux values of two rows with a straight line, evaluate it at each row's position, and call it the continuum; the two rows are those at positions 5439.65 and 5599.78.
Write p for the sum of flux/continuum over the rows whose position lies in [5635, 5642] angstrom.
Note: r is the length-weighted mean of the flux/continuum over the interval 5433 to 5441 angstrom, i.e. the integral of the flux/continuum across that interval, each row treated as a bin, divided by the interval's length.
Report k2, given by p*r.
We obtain 3.8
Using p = 4.3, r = 0.9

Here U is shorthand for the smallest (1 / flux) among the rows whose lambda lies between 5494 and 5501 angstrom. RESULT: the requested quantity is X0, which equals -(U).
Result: -0.1116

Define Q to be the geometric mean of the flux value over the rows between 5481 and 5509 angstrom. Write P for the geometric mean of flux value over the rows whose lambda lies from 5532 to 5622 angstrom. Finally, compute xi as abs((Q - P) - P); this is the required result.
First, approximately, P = 9.0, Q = 8.7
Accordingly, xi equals 9.3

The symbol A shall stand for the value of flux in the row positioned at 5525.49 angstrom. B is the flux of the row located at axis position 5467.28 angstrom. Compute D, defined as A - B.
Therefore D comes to 0.1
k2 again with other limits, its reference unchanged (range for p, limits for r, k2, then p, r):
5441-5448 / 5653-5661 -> 4.7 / 2.9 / 1.6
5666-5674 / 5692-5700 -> 8.5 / 4.9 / 1.7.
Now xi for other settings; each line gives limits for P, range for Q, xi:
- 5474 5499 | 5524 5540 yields 8.3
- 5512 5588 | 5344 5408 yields 9.5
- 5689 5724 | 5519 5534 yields 11.2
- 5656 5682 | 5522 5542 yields 10.9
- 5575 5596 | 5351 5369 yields 8.1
